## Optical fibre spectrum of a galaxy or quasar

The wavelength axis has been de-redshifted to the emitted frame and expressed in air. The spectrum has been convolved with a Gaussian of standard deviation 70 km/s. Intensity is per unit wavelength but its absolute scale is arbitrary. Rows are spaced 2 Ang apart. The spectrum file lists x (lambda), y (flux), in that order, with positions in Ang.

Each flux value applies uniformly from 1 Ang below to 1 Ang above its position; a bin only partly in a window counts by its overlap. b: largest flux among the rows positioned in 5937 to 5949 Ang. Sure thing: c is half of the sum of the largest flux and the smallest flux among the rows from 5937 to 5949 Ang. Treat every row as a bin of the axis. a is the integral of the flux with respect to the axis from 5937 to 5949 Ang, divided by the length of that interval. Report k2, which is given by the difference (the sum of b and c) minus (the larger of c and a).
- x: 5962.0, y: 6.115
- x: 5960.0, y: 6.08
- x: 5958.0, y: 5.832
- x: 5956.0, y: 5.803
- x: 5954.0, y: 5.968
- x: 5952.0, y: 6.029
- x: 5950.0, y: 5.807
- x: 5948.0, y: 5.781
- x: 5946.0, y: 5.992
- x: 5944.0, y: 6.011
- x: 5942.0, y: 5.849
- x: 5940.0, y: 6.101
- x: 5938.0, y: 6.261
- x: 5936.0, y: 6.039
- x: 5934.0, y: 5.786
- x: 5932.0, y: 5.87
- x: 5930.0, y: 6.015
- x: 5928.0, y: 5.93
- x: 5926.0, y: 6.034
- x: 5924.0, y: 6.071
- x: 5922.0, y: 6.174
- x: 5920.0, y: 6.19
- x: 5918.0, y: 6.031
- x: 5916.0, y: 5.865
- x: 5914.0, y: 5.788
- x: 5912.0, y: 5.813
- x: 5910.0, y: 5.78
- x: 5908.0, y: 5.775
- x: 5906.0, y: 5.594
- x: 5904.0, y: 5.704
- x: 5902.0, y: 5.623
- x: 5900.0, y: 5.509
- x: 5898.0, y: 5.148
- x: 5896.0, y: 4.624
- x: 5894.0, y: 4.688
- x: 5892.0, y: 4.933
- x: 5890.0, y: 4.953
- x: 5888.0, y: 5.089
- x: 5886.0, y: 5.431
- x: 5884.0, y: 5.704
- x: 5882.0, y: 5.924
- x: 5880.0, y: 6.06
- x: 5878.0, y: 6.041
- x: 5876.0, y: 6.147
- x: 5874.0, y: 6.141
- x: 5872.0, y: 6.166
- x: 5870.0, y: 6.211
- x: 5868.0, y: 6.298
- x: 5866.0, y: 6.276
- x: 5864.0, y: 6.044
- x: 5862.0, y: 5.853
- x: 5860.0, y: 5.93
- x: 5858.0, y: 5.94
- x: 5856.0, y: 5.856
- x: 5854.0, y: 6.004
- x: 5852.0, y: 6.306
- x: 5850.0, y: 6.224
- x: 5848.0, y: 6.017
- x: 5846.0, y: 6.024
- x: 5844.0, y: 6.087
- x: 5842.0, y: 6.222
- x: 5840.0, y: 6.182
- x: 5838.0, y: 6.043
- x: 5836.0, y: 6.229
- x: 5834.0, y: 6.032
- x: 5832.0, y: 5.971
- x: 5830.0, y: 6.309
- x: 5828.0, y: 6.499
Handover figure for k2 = 6.26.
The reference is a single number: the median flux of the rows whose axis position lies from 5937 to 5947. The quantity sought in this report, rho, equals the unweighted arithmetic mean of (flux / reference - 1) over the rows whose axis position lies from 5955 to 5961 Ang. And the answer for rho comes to -0.018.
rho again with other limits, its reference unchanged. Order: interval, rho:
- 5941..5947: -0.010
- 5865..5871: 0.042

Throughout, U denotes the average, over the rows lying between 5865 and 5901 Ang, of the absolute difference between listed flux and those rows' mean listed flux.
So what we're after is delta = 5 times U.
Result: 2.6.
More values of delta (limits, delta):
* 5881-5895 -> 1.9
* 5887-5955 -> 1.6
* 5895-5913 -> 1.4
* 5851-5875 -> 0.7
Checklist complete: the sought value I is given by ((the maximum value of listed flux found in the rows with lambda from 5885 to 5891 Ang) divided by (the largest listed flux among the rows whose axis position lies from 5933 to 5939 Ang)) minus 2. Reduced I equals -1.13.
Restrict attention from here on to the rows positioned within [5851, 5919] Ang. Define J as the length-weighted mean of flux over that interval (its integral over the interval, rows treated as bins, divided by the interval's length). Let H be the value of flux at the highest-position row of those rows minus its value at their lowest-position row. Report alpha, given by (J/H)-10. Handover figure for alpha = -31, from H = -0.3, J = 5.7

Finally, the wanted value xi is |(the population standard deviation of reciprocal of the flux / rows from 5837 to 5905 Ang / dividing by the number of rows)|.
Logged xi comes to 0.0158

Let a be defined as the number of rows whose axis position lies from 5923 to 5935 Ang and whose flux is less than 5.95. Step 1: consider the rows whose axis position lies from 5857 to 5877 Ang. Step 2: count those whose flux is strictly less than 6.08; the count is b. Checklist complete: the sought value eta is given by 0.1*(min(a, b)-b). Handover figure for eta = -0.10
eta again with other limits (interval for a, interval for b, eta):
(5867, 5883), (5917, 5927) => -0.20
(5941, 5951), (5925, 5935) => -0.20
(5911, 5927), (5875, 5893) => -0.50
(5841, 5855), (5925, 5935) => -0.50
